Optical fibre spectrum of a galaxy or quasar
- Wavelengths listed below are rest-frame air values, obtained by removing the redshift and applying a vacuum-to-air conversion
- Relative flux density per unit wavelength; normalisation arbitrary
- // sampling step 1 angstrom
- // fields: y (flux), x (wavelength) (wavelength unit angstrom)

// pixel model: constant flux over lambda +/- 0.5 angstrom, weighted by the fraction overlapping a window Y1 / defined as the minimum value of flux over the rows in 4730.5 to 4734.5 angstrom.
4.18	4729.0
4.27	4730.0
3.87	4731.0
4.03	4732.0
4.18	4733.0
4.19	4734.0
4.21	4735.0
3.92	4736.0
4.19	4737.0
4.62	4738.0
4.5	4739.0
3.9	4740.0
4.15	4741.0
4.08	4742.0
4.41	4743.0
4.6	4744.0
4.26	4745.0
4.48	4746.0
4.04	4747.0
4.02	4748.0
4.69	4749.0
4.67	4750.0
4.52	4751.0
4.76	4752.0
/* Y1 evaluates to 3.87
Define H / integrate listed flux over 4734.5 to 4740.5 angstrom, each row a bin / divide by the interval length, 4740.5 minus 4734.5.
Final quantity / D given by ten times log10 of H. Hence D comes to 6.26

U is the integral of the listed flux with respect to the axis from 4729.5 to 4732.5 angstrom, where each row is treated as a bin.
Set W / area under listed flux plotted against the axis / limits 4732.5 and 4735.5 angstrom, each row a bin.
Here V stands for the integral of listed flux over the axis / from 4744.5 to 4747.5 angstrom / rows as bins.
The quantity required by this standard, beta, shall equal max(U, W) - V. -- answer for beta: -0.2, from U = 12.2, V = 12.8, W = 12.6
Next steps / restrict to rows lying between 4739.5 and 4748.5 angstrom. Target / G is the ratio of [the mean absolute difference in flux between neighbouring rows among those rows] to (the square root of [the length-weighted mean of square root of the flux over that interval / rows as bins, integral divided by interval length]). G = 0.16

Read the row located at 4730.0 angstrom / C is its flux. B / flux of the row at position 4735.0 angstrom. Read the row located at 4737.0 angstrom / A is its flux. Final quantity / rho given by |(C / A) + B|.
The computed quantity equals 5.23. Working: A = 4.19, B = 4.21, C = 4.27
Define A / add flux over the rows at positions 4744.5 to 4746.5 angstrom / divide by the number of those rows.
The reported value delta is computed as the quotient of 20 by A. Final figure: 4.58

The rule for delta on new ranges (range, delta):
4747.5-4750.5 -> 4.48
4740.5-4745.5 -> 4.65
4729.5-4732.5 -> 4.93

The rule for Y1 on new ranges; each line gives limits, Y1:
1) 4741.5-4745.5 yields 4.08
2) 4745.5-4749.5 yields 4.02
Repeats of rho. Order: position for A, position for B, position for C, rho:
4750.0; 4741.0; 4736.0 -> 4.99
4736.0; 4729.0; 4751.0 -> 5.33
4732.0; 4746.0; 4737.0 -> 5.52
